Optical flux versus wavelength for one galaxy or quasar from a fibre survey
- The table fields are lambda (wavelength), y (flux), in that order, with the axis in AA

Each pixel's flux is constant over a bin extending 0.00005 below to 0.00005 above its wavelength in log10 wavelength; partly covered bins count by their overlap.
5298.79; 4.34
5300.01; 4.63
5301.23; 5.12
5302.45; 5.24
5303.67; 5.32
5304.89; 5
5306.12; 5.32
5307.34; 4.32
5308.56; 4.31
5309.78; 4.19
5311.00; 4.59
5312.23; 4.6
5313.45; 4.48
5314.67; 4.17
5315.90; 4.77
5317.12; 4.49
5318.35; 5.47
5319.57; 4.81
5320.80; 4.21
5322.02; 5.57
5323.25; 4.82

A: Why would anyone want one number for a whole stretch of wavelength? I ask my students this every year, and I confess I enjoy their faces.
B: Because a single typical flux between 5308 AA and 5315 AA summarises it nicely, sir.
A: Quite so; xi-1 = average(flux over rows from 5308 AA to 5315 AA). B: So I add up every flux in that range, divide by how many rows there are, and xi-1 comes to 4.4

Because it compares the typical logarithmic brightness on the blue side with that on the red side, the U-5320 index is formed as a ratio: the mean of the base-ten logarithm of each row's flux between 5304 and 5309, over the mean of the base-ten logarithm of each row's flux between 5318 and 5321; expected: 0.99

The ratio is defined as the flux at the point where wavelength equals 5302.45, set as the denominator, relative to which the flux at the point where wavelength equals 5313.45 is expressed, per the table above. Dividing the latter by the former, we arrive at 0.85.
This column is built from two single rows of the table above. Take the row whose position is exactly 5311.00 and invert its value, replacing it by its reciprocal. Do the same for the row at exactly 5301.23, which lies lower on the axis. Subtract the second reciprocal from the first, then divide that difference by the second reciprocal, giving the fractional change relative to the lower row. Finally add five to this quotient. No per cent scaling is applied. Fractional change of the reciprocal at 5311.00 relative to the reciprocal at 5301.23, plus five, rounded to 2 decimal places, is 5.12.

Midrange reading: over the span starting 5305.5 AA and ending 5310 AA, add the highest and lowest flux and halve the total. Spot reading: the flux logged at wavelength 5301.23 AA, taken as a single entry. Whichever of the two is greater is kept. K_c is 5.12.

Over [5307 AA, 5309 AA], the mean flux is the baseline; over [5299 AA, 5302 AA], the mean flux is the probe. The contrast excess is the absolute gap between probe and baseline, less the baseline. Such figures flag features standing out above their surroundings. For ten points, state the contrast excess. -3.8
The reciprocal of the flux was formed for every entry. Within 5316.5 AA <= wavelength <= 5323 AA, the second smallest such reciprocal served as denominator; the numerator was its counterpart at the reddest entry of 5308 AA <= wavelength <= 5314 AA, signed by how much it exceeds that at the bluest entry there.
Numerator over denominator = -0.05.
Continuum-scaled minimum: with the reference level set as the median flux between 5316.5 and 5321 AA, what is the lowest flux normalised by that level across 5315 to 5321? 0.905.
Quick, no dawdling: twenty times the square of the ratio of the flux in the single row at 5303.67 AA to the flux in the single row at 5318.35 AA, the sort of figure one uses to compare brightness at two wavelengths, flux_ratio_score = 18.9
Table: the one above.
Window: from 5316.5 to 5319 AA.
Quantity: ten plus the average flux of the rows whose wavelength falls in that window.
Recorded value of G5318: 15.0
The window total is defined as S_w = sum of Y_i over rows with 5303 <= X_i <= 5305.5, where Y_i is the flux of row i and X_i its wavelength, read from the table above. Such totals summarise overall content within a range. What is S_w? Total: 10.3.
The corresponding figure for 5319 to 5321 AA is 9.0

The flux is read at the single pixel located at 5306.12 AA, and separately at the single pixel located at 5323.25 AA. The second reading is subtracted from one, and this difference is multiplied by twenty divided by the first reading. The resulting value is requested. -14.4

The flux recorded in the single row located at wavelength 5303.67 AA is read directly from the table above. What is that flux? 5.32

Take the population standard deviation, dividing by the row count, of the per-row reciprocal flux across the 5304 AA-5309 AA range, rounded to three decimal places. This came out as 0.019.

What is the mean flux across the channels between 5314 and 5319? 4.7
